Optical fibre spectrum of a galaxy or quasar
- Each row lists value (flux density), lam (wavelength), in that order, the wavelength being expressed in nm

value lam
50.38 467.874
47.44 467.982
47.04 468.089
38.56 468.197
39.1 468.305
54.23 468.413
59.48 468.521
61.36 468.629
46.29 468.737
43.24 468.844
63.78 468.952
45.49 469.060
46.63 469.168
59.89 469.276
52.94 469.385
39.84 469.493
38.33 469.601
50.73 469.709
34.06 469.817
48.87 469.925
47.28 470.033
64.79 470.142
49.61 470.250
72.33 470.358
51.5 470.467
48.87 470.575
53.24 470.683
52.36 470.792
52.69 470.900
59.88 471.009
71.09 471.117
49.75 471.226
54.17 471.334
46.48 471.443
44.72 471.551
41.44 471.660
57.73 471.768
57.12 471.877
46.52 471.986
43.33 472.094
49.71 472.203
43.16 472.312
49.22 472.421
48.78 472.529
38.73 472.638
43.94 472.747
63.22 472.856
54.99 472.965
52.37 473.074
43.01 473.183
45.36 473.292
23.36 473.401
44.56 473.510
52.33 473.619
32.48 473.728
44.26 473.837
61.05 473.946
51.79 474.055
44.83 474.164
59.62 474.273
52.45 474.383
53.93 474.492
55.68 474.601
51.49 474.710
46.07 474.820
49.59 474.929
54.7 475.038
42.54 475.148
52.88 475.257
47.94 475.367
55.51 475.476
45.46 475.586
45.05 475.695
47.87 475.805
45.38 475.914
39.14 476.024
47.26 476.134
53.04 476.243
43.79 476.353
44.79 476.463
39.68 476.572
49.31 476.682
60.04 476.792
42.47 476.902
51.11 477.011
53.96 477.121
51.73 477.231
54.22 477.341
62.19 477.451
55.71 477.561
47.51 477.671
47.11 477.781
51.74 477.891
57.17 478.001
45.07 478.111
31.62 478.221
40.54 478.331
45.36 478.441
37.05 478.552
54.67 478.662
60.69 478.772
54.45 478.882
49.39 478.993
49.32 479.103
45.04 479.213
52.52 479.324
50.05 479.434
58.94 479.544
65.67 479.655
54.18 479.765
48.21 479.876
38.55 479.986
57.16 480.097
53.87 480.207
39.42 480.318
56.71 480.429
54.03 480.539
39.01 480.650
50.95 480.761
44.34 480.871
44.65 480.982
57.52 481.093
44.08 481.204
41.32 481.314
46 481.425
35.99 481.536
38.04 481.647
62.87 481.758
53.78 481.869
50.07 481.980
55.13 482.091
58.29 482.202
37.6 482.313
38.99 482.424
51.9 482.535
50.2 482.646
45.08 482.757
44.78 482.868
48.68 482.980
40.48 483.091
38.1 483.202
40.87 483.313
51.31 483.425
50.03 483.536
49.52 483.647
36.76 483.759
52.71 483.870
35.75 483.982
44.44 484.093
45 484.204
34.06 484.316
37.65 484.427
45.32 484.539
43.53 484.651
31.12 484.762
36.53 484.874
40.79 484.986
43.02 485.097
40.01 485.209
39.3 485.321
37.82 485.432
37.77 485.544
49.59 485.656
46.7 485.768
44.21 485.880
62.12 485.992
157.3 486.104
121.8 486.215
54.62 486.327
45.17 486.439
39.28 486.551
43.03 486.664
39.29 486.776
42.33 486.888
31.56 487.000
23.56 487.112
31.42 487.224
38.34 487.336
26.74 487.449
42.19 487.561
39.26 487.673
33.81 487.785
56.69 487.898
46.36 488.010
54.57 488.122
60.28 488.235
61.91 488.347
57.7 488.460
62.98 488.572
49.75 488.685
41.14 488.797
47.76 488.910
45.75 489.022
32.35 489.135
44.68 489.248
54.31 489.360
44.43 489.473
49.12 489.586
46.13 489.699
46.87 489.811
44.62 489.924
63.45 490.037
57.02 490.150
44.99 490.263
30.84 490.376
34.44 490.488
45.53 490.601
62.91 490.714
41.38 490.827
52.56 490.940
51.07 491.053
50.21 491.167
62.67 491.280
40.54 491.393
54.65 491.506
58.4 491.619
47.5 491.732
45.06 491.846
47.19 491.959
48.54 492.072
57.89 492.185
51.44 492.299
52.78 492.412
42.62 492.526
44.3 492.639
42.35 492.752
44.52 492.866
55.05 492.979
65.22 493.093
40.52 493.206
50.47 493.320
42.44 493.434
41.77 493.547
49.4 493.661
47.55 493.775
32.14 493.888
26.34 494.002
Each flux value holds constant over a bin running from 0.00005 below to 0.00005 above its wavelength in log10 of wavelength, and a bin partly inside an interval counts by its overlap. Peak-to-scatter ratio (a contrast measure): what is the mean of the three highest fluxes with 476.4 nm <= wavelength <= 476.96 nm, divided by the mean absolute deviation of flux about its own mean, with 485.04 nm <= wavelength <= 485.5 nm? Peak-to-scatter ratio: 34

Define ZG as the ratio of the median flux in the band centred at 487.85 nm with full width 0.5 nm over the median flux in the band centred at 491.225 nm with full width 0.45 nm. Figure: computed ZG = 0.85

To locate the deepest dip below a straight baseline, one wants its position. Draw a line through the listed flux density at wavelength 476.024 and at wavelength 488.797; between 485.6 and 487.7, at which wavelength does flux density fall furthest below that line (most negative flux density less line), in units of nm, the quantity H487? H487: 487.112 nm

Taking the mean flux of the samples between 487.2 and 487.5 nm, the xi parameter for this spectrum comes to 32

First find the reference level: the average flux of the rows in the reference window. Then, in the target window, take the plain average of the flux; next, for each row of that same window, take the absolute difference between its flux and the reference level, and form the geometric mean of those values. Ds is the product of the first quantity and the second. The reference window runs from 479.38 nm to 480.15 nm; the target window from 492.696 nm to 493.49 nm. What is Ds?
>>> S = 338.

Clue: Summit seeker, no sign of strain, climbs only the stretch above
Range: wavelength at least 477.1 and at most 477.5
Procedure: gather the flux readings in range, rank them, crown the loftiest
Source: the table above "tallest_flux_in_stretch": 62.19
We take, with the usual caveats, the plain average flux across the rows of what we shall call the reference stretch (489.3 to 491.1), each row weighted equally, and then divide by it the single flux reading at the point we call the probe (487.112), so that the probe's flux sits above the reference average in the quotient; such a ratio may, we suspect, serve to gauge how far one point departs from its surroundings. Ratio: 0.49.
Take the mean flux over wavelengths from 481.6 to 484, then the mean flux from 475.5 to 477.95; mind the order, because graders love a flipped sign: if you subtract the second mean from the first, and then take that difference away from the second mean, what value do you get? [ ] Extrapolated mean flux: 51.2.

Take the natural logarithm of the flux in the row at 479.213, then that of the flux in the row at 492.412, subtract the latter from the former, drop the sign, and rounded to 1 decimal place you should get 0.2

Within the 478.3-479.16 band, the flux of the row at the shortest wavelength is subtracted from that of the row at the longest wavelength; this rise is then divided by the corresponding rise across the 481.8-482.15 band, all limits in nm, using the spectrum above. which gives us 6.5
